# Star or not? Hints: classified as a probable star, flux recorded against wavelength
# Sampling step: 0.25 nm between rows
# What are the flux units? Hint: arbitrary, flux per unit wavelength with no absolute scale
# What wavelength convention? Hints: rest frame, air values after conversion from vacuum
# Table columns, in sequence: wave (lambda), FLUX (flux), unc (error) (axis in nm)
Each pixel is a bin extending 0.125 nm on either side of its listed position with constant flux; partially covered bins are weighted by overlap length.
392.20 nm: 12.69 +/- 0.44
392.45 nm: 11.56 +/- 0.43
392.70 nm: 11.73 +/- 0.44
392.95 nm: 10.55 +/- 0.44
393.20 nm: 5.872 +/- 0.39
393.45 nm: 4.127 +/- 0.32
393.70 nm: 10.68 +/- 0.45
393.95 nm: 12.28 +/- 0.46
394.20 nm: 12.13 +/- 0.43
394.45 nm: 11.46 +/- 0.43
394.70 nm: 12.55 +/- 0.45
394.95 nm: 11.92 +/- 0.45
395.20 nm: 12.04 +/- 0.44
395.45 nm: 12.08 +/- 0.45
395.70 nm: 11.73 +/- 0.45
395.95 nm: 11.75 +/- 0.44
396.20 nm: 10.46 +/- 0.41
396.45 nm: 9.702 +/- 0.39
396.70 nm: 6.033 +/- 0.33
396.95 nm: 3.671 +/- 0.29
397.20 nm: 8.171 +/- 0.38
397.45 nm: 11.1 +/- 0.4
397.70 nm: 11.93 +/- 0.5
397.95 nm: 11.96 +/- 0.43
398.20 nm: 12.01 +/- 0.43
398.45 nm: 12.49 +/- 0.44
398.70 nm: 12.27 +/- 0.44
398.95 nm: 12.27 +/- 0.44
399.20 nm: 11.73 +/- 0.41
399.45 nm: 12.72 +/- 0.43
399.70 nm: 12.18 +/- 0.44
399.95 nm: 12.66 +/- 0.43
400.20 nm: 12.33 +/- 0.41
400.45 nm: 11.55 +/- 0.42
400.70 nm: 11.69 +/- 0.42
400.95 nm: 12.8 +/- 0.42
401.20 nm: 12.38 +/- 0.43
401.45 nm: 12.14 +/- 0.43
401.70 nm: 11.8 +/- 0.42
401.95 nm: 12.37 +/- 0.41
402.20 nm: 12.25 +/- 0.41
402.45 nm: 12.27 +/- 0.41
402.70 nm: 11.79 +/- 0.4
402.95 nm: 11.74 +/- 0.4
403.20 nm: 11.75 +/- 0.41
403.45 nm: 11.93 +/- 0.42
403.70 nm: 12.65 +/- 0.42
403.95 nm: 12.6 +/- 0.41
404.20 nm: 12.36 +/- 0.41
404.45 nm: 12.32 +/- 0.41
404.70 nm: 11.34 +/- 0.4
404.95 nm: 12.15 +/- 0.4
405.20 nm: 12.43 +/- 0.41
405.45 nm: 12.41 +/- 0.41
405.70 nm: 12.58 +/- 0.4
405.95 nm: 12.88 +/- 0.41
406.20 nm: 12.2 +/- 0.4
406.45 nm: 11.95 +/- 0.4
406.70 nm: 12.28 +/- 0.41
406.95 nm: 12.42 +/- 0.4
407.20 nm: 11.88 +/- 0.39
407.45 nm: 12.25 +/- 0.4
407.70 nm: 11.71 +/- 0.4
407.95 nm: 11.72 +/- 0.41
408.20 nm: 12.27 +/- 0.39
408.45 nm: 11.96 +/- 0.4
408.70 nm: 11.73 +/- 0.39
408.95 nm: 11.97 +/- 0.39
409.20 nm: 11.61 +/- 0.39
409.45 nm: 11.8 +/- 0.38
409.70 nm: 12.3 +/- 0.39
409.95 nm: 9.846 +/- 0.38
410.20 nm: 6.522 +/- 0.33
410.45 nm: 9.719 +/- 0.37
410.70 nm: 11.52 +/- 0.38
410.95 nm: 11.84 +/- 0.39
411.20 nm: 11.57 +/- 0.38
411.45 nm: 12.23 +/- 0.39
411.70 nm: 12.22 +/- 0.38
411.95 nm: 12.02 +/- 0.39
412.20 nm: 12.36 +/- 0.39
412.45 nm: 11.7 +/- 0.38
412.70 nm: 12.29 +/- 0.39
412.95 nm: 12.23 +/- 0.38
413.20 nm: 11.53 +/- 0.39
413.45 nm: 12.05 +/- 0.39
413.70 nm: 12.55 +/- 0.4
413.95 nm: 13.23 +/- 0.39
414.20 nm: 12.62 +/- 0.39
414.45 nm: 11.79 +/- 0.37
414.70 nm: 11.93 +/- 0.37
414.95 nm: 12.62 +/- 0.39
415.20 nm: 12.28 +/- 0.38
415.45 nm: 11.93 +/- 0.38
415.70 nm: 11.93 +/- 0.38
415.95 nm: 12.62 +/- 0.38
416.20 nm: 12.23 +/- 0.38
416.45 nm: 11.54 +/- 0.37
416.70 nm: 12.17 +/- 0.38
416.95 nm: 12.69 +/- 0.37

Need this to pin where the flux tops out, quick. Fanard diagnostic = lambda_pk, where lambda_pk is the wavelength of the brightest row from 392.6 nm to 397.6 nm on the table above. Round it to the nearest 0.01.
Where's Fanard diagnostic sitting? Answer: 394.70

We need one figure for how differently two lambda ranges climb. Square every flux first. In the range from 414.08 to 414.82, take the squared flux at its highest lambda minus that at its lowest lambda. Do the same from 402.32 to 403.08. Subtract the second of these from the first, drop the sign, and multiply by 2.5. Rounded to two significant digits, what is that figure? 11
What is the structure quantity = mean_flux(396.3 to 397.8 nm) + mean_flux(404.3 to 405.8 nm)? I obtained 20.6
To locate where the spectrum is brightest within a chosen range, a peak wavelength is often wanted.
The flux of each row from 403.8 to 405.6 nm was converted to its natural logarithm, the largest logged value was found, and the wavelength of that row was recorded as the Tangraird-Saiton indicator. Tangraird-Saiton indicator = 403.95 nm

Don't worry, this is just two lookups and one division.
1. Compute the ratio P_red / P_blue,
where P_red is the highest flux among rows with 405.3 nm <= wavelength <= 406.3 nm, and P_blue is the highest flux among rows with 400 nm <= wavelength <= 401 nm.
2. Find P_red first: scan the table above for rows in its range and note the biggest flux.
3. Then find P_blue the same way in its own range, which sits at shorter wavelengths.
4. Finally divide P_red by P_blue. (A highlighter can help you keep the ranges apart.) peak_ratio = 1.01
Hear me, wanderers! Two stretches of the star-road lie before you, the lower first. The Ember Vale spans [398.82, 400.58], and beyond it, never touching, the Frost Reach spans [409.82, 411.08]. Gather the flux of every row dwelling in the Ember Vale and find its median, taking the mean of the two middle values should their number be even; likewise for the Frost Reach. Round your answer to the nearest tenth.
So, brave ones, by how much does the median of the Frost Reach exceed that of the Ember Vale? -2.4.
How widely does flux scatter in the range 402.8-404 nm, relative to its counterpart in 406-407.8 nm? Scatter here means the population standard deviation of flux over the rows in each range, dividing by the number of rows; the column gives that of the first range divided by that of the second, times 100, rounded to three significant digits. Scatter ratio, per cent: 172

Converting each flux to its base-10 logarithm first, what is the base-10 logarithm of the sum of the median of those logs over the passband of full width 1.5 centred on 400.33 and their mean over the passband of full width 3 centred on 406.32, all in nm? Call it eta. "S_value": 0.338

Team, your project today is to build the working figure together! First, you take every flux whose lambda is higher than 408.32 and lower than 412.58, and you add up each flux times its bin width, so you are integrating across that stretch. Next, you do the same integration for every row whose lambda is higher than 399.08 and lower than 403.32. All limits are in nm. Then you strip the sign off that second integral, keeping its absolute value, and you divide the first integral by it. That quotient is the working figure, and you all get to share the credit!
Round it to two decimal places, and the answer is 0.94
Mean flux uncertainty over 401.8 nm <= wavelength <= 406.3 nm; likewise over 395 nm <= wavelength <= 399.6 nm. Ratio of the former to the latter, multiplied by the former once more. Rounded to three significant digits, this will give 0.399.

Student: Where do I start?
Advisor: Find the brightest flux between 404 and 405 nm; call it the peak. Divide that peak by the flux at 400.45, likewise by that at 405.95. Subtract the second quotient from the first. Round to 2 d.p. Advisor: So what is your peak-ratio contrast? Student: 0.11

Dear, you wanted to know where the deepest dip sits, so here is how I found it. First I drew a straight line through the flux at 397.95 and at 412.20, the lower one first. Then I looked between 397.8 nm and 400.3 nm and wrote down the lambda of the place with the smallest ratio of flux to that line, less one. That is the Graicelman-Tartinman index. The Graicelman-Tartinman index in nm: 399.20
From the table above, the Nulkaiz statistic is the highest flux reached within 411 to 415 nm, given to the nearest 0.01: 13.23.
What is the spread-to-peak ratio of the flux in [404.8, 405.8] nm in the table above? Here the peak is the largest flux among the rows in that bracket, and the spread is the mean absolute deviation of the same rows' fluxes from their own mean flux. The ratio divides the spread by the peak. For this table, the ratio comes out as 0.010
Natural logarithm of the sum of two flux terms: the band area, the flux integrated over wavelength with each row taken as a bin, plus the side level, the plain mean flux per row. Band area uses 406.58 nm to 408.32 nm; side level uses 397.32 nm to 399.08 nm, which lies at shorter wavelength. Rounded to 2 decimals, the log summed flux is 3.50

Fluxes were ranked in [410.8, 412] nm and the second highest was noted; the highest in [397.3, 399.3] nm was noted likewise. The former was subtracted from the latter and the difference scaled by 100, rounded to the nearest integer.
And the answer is 27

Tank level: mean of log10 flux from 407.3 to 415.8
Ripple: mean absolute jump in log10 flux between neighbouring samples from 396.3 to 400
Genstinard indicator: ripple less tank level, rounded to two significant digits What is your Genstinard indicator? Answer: -0.99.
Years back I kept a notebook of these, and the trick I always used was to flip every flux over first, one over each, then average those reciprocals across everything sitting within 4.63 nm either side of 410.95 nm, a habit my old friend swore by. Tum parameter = 0.086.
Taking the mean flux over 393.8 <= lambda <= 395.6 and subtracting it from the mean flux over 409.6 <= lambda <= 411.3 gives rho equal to -1.6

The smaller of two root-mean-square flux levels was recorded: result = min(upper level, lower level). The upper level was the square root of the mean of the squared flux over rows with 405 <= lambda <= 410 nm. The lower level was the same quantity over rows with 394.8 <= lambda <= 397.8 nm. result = 10.4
